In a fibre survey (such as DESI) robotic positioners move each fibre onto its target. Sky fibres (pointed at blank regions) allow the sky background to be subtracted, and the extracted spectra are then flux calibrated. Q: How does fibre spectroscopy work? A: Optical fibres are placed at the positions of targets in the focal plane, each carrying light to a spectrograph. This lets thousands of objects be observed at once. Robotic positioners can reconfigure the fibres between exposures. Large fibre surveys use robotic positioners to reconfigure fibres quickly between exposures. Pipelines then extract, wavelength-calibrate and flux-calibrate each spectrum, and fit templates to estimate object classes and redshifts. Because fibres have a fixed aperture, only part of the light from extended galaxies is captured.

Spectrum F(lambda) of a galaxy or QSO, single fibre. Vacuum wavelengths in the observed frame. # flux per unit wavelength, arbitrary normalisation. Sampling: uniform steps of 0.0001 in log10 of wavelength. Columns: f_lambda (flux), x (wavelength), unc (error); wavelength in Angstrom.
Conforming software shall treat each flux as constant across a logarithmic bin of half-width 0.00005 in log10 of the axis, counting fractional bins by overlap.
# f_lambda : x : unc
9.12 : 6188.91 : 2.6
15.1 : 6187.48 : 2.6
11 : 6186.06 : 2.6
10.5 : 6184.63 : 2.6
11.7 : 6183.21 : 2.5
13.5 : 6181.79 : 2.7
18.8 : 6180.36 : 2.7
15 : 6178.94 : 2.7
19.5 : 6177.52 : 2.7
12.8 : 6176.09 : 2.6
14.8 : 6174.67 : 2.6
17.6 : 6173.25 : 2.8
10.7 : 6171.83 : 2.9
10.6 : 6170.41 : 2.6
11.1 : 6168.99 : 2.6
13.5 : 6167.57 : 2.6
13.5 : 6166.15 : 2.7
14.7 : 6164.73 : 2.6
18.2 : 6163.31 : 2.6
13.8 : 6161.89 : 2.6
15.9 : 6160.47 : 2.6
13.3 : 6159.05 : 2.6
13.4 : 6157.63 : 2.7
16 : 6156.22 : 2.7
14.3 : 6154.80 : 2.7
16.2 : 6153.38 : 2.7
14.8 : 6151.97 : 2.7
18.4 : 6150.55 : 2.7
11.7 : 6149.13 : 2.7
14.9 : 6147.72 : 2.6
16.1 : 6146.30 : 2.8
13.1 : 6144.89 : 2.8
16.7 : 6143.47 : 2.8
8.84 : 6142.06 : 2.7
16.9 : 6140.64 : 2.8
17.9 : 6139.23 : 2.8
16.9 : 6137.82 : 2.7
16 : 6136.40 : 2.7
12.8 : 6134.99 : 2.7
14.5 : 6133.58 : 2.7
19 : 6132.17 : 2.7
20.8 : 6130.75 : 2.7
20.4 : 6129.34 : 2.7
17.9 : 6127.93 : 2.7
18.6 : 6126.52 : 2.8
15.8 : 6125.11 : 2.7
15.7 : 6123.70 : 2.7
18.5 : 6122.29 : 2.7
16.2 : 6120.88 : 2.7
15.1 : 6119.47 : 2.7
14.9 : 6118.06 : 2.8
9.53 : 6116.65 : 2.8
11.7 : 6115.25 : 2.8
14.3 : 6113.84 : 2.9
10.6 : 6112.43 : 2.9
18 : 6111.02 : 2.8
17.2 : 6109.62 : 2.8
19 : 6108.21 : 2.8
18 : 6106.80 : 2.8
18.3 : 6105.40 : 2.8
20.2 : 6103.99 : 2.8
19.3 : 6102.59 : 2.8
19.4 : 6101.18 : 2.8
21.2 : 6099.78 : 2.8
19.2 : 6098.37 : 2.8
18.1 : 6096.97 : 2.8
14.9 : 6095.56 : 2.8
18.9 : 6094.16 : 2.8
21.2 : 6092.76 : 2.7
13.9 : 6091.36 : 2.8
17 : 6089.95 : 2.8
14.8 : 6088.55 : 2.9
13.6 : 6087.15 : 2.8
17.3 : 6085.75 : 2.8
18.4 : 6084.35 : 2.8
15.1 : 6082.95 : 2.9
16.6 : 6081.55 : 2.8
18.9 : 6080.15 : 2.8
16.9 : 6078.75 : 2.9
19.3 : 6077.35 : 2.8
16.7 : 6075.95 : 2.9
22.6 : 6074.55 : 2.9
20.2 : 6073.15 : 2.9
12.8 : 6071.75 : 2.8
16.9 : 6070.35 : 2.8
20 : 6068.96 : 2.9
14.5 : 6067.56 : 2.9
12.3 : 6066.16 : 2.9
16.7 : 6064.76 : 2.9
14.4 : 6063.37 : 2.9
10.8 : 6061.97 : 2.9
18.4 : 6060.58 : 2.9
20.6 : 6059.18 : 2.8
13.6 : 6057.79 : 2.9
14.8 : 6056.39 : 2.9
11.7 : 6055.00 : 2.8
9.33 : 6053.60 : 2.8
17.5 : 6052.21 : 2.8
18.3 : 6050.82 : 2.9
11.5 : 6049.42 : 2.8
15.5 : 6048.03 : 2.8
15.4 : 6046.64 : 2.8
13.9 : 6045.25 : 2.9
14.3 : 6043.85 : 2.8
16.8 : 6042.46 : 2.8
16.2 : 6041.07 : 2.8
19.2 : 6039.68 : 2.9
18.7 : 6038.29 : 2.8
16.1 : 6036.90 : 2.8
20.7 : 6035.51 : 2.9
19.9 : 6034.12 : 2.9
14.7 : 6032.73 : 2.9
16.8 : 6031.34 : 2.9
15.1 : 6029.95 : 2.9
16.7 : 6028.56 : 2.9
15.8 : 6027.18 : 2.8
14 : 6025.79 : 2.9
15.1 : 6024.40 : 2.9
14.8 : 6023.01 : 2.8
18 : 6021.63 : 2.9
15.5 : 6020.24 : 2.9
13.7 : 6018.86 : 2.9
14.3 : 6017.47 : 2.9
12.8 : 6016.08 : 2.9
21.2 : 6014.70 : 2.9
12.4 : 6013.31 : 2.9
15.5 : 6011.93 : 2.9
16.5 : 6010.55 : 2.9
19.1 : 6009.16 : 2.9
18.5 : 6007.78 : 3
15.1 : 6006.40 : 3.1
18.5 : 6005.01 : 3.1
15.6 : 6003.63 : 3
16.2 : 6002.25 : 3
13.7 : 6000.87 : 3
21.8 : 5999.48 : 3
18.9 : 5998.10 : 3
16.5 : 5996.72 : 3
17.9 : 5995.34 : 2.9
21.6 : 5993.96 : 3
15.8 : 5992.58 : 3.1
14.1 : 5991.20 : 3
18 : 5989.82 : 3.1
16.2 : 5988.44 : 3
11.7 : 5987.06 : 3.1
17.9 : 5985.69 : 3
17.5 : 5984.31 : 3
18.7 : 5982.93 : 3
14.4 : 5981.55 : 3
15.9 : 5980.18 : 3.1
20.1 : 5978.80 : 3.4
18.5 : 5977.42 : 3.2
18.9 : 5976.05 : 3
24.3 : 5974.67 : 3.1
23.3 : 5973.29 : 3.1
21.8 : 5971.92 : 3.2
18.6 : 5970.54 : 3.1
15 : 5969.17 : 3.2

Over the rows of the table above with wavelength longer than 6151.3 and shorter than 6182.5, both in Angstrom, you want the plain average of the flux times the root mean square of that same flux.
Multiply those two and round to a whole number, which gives 217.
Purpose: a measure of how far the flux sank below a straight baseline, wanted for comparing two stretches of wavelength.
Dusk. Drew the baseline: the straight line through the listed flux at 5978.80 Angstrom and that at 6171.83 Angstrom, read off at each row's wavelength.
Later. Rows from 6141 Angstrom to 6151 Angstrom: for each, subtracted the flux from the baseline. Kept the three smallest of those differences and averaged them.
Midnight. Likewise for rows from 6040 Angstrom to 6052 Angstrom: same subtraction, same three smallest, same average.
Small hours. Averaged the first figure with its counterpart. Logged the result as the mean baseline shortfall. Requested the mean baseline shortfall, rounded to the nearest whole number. -3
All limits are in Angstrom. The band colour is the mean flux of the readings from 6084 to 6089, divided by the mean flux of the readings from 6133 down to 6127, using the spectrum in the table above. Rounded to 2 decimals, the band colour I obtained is 0.82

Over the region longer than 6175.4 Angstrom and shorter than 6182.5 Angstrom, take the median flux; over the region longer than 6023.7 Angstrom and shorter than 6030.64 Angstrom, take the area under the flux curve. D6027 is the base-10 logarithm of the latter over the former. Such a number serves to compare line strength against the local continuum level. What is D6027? 0.851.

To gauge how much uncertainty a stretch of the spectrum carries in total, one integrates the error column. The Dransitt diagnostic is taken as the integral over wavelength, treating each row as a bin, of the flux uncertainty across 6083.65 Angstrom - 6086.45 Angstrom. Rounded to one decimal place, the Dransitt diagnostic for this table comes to 7.8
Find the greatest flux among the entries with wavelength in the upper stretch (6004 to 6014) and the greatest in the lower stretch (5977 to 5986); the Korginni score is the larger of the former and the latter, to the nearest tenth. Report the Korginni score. 20.1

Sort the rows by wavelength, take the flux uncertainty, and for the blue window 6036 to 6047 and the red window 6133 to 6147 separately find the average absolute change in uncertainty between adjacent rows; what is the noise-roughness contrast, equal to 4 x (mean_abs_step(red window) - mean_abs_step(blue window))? -0.10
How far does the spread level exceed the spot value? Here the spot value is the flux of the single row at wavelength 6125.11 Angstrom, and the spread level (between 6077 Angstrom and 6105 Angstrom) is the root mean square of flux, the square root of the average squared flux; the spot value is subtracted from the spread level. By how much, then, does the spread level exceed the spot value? 2.1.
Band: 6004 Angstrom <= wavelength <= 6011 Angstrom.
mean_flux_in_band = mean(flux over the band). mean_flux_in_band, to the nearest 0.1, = 17.5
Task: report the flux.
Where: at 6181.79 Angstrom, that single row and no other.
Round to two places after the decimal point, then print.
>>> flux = 13.50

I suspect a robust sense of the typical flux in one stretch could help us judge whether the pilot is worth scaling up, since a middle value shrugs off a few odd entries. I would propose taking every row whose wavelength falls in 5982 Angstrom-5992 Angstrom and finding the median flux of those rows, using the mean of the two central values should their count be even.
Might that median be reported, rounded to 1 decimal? 17.5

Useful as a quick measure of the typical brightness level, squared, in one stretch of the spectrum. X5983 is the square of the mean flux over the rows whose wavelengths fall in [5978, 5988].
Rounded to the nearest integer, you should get 276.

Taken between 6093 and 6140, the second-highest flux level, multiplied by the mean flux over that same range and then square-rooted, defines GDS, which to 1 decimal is 18.8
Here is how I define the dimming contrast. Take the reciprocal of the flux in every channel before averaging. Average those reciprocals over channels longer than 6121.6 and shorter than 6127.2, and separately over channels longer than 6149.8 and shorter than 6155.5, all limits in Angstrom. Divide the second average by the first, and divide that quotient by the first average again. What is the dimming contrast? 18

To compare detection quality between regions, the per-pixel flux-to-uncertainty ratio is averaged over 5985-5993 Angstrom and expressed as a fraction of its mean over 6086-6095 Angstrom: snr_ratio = 0.86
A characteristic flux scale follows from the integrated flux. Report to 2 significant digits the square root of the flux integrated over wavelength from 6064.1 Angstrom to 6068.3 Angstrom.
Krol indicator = 7.8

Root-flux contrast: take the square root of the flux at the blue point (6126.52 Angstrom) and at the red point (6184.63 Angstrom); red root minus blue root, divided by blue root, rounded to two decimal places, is -0.25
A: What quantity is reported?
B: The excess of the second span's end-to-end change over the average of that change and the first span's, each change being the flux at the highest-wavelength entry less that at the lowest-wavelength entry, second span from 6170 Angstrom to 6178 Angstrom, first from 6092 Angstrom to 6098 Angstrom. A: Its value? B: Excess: 6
